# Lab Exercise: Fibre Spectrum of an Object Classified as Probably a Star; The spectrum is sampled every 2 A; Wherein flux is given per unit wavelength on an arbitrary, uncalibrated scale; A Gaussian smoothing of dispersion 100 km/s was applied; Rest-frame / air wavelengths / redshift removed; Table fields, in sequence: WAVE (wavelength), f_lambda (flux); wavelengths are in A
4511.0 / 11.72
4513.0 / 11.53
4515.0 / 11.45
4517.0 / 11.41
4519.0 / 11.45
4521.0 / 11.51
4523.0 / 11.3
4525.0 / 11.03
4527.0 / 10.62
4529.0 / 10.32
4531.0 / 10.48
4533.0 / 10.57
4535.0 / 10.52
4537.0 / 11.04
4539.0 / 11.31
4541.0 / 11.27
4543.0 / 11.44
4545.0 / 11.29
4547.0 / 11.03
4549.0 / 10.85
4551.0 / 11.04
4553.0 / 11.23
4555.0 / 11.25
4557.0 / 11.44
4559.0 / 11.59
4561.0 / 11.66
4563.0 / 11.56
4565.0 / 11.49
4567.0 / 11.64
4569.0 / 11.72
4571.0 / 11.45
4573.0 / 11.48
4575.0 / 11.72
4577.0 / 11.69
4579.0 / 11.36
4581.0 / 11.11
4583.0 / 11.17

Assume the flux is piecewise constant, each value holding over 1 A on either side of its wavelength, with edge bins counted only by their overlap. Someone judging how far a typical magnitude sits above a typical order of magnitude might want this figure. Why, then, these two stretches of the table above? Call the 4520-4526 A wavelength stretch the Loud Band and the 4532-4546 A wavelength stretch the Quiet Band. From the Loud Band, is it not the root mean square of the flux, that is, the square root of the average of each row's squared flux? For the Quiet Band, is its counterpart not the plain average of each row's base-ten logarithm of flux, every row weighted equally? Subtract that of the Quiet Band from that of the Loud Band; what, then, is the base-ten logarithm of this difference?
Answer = 1.01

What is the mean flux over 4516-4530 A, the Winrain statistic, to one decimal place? 11.1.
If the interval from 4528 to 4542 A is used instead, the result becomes 10.8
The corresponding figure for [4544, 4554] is 11.1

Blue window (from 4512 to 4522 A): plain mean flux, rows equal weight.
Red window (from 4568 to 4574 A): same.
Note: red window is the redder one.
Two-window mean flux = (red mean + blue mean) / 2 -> 11.5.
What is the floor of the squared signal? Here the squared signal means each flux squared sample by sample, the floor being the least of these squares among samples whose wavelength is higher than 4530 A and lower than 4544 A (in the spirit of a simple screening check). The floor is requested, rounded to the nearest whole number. 110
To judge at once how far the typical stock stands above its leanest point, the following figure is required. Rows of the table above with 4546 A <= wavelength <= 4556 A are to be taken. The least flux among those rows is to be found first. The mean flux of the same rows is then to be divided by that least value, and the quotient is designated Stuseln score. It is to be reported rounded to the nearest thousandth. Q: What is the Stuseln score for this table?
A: 1.021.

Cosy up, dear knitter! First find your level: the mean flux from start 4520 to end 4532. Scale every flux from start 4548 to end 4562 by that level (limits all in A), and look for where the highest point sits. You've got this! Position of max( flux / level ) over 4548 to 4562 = 4561.0 A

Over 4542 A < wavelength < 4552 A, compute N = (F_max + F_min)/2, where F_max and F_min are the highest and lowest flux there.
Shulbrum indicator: 11.1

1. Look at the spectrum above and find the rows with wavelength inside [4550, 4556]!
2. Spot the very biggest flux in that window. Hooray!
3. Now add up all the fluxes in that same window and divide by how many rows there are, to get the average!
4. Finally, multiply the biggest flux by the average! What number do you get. 126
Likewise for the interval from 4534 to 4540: 124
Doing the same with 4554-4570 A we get 135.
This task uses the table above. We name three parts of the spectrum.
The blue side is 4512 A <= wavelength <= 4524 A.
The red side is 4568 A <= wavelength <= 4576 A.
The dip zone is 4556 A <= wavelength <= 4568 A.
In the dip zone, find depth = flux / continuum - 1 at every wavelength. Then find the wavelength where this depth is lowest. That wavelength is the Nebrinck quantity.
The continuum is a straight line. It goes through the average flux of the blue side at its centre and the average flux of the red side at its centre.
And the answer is 4557.0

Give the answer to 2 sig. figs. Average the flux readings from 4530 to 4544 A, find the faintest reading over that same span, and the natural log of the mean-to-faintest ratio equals 0.044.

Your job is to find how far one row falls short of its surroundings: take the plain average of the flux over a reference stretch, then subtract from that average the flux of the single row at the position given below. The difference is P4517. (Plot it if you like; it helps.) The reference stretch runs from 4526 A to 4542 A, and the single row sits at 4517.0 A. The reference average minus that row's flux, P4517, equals -0.6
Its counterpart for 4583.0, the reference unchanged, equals -0.4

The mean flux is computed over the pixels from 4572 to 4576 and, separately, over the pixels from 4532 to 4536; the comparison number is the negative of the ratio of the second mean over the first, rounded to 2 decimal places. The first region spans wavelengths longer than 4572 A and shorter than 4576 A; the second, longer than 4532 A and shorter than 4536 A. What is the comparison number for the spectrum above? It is -0.91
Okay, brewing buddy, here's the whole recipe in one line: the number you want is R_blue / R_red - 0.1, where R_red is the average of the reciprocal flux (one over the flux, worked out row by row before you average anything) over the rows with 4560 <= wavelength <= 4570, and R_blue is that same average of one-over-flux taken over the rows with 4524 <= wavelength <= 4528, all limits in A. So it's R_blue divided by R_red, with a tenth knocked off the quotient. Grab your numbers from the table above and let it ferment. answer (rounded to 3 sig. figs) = 0.973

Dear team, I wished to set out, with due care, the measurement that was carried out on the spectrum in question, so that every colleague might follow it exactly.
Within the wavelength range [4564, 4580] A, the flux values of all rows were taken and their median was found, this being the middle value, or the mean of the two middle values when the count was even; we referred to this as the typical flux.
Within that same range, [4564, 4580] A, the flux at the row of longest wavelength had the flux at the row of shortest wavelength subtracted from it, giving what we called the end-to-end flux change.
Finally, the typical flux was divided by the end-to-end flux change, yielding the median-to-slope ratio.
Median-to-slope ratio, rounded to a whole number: -89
